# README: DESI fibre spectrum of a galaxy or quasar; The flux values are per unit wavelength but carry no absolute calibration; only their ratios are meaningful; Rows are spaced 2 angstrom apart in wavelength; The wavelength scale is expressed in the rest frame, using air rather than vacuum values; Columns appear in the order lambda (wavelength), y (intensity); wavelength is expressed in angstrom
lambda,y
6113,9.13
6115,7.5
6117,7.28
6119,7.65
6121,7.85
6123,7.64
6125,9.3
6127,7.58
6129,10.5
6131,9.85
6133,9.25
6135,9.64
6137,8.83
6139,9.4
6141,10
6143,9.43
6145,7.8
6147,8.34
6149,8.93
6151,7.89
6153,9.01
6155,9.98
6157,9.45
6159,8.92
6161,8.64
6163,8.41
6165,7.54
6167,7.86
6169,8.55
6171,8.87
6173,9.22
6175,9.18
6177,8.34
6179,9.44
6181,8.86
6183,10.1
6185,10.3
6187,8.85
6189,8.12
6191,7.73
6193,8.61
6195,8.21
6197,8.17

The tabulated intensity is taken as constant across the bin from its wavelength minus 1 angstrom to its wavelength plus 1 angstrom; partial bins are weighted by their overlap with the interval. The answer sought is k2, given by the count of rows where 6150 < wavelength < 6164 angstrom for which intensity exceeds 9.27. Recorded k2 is 2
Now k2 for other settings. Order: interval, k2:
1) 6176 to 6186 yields 3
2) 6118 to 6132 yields 3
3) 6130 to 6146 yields 5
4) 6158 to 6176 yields 0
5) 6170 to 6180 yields 1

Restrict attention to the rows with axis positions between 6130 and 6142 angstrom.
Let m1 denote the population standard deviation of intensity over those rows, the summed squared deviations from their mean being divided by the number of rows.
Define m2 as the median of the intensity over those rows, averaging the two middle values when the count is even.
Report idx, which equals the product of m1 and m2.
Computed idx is 3.7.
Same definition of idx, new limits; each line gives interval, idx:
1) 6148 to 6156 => 6.6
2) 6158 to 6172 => 4.1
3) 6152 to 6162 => 4.2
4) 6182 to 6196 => 7.9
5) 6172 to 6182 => 3.5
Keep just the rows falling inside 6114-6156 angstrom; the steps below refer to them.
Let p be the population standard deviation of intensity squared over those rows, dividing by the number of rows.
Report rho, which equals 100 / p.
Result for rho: 5.9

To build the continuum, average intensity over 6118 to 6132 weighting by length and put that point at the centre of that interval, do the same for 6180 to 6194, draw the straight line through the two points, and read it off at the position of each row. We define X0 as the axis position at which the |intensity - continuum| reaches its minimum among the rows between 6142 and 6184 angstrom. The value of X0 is 6171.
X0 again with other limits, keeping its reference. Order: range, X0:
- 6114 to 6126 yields 6125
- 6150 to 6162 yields 6159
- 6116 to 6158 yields 6137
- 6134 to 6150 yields 6137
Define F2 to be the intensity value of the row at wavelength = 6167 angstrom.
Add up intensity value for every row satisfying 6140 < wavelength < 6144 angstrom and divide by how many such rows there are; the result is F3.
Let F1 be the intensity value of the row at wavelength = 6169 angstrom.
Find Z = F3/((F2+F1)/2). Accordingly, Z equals 1.18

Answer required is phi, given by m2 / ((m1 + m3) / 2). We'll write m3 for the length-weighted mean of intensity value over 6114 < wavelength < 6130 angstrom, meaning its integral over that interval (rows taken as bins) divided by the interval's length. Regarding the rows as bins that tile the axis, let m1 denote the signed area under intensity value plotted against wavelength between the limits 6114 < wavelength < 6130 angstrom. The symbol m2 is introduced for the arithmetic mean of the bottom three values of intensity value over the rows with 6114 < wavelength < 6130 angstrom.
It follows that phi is 0.1074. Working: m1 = 131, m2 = 7.5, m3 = 8.2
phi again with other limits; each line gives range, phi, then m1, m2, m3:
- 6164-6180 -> 0.1079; 138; 7.9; 8.6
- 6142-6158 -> 0.1064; 142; 8.0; 8.9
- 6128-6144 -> 0.1121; 154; 9.2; 9.6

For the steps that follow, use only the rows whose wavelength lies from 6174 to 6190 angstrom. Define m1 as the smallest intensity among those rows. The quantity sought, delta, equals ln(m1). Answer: 2.09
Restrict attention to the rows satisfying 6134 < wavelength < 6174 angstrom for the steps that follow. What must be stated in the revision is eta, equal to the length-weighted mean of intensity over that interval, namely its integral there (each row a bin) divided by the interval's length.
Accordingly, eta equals 8.84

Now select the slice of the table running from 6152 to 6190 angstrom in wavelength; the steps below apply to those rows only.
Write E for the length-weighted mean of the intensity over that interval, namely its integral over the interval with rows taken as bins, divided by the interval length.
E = 8.93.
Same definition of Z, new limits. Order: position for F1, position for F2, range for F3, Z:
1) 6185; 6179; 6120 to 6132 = 0.89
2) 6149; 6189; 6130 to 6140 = 1.10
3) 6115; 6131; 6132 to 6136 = 1.09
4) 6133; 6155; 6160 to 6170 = 0.85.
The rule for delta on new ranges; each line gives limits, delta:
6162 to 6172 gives 2.02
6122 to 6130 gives 2.03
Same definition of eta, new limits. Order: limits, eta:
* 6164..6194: 8.77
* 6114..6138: 8.57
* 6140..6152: 8.73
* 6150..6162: 8.98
